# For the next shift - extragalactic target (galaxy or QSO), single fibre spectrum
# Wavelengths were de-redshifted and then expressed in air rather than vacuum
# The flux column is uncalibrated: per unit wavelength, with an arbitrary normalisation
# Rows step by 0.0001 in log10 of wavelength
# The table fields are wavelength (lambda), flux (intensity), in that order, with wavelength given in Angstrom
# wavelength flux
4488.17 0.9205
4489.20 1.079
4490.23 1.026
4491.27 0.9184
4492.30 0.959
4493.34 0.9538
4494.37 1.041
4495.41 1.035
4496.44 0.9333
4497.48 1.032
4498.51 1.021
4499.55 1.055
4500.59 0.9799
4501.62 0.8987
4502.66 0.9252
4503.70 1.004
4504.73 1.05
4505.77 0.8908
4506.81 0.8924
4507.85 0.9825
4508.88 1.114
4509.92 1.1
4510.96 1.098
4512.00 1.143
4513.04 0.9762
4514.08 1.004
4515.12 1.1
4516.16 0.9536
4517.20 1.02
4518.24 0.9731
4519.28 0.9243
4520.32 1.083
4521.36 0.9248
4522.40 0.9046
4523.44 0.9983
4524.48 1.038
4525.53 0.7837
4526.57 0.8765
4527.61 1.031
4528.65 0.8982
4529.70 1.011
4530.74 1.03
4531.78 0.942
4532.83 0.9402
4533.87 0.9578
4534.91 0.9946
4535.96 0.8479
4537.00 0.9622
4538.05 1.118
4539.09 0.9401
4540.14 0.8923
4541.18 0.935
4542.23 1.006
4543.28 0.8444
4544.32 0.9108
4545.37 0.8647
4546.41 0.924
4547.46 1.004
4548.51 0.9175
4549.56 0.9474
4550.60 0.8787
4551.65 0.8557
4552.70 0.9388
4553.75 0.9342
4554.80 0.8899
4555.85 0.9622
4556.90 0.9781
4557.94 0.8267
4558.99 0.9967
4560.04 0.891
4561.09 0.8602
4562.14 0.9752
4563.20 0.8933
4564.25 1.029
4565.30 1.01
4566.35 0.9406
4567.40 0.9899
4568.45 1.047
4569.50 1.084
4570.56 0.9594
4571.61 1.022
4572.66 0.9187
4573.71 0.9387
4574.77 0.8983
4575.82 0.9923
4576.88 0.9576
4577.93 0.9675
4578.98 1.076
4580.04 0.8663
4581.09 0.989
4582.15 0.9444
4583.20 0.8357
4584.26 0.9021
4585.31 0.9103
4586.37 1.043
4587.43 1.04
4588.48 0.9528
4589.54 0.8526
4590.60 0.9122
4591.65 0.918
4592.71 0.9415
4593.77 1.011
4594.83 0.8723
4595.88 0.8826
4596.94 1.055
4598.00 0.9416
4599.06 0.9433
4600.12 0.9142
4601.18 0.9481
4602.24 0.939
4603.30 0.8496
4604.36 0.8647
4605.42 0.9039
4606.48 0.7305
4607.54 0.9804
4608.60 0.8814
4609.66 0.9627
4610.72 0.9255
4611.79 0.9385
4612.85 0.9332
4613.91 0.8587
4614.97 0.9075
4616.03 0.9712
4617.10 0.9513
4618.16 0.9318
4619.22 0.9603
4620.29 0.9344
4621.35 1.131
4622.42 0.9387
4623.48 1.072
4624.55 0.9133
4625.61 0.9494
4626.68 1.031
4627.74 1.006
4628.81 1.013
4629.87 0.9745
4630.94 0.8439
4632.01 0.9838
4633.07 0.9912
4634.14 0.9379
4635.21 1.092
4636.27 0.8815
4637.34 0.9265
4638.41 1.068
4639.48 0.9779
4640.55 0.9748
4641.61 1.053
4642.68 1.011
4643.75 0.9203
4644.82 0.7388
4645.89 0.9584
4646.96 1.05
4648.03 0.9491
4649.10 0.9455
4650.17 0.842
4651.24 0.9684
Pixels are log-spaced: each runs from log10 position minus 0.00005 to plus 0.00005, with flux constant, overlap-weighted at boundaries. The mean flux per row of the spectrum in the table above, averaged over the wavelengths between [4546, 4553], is 0.92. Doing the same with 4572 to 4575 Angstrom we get 0.92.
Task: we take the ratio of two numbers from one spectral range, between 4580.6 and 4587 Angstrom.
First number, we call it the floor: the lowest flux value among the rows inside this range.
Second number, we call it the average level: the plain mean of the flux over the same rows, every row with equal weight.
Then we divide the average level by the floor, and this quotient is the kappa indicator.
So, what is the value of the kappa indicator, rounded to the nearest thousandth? 1.122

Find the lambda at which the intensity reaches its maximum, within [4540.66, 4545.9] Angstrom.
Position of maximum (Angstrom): 4542.23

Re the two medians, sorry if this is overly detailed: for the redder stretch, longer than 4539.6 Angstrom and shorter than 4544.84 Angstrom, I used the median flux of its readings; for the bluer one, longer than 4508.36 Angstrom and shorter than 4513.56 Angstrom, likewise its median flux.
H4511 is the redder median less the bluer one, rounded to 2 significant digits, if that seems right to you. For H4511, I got -0.19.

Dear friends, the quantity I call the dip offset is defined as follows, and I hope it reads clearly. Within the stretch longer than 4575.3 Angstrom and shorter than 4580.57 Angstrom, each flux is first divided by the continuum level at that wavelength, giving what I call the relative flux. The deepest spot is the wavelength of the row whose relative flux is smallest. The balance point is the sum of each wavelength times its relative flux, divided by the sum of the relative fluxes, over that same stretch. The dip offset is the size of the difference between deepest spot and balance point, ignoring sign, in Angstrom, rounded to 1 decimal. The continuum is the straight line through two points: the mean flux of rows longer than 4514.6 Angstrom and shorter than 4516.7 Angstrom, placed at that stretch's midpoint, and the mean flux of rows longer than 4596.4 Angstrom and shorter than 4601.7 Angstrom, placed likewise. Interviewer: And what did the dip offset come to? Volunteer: 2.1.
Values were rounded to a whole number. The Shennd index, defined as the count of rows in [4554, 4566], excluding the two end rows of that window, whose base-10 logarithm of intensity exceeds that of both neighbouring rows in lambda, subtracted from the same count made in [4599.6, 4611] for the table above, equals 0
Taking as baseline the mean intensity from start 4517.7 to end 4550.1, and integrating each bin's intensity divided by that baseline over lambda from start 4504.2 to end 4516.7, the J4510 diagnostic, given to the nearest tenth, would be 13.5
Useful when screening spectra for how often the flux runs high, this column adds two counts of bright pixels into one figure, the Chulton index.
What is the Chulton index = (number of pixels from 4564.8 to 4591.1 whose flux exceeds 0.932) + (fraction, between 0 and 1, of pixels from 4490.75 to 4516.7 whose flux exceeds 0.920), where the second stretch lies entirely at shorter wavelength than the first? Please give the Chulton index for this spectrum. 18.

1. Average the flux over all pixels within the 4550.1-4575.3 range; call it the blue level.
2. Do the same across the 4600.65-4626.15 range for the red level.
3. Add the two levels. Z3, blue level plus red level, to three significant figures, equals 1.88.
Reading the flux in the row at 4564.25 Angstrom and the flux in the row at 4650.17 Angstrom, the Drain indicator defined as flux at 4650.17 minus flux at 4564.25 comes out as -0.19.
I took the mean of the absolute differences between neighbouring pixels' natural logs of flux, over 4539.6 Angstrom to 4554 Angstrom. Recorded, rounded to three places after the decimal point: 0.069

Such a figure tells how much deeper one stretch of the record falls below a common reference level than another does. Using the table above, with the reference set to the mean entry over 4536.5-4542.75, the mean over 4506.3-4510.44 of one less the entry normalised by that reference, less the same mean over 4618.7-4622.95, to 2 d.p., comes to -0.03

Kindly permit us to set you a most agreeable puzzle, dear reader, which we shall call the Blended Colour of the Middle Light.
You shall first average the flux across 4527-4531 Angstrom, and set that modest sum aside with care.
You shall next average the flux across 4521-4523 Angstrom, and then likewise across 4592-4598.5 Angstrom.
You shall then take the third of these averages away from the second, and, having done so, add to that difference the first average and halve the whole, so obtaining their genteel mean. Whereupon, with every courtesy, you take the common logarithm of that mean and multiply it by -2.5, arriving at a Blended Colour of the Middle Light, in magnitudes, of 0.801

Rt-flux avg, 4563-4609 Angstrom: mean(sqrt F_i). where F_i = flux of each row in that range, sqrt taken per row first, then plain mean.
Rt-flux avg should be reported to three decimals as 0.971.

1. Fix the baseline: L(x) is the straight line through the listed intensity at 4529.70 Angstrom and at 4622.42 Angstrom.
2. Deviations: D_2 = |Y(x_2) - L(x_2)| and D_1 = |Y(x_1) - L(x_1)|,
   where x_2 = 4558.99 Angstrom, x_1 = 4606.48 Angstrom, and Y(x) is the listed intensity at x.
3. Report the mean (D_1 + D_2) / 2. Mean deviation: 0.11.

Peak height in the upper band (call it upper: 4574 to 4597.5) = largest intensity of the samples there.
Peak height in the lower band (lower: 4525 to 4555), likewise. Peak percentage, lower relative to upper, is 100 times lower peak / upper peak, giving 104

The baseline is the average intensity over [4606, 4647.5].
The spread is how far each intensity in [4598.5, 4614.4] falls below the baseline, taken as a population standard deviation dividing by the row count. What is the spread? 0.060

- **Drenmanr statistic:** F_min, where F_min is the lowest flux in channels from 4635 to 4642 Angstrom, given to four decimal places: 0.8815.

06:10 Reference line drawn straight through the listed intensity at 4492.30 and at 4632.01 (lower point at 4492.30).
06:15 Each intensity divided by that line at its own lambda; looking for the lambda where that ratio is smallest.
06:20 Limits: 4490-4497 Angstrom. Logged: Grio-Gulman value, 4491.27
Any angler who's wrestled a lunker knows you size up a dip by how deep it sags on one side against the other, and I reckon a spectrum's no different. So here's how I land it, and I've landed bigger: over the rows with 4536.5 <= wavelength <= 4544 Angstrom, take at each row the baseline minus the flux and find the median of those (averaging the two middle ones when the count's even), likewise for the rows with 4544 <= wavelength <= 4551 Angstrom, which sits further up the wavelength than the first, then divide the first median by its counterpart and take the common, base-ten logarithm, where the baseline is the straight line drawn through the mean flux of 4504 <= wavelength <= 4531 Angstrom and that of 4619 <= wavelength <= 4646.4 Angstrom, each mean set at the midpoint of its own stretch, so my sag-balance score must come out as -0.16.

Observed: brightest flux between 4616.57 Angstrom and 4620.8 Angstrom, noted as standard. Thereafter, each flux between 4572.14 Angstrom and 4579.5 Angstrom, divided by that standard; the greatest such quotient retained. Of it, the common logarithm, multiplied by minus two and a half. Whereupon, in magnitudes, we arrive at -0.12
